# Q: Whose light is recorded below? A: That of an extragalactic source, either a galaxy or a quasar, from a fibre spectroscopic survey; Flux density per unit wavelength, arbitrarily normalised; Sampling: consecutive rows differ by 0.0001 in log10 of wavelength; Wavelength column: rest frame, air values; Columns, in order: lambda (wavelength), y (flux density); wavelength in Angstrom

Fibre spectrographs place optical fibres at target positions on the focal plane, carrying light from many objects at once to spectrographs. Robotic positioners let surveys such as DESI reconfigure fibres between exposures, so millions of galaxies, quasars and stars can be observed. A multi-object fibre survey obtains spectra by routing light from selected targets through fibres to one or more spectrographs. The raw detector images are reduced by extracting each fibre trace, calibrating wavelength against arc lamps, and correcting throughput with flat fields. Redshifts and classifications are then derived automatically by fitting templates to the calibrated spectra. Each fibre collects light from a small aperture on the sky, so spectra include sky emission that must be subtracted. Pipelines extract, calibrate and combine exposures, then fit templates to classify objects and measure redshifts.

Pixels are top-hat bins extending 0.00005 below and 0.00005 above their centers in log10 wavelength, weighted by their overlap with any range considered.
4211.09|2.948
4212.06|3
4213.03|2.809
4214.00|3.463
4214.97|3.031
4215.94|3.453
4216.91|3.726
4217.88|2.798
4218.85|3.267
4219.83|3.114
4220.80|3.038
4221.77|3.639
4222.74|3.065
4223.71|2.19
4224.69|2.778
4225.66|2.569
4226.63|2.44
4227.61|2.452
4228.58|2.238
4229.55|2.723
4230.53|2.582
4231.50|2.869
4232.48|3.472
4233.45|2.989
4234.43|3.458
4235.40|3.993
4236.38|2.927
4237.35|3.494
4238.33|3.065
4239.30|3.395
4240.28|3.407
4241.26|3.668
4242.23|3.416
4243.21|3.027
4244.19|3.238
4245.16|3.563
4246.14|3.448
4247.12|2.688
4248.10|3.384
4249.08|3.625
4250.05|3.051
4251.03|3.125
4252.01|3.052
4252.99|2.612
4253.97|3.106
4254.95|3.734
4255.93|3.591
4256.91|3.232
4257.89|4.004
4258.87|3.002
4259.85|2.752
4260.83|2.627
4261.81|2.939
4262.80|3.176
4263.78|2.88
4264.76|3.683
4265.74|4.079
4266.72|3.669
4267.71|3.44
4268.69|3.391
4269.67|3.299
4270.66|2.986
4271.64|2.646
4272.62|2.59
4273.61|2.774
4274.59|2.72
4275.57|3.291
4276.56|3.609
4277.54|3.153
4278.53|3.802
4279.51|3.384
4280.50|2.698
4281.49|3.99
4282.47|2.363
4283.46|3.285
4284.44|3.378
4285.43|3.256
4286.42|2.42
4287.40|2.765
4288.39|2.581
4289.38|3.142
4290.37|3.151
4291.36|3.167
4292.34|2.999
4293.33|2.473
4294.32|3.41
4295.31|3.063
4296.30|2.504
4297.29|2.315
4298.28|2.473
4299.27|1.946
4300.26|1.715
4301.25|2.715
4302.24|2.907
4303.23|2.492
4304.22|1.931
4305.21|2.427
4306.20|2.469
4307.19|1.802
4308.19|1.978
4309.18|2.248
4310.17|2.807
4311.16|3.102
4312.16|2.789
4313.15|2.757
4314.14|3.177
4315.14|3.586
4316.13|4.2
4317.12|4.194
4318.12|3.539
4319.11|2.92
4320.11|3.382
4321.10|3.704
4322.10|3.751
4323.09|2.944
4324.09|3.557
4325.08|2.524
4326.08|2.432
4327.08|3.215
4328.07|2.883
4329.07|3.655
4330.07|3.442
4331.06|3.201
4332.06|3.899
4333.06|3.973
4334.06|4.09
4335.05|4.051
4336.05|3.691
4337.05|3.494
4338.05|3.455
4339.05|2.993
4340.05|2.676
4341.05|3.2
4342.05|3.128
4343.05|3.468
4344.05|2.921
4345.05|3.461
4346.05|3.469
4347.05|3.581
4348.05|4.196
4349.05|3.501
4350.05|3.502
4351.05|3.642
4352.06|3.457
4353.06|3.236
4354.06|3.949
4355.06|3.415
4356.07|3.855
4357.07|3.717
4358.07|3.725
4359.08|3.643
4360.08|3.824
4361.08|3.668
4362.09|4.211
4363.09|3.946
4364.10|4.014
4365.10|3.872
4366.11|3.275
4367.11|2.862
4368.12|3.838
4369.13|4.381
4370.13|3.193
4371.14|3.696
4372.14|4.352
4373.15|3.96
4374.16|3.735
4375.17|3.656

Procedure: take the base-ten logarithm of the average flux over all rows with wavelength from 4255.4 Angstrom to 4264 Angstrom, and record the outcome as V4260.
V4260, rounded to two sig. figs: 0.50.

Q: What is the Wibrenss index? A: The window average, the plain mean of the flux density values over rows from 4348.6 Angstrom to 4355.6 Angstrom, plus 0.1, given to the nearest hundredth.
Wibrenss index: 3.63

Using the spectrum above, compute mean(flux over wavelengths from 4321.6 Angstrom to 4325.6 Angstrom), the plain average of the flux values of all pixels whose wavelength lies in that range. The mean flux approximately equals 3.19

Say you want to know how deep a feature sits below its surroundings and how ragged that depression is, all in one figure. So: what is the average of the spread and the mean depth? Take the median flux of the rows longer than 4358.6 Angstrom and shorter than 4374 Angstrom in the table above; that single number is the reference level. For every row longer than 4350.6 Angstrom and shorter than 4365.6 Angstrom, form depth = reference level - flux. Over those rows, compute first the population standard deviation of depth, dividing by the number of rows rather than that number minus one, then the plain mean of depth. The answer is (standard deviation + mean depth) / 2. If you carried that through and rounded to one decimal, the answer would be 0.2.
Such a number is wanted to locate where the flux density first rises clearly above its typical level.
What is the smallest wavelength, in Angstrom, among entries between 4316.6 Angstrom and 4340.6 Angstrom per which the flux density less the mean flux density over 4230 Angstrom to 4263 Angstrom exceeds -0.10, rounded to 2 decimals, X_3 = 4317.12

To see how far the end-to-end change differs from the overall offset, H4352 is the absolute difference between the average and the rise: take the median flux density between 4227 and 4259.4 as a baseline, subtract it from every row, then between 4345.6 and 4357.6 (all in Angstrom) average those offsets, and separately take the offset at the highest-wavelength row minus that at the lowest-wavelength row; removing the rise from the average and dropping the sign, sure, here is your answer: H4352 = 0.15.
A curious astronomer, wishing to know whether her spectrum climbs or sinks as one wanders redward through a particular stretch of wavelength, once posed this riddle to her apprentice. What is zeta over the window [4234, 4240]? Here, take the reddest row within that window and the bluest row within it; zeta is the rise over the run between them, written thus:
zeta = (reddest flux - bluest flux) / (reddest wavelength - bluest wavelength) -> -0.01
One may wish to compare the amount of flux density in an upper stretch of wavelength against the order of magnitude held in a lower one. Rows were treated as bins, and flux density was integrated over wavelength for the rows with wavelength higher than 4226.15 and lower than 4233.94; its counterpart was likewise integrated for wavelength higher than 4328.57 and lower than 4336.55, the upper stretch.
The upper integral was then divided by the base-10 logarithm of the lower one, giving 22.6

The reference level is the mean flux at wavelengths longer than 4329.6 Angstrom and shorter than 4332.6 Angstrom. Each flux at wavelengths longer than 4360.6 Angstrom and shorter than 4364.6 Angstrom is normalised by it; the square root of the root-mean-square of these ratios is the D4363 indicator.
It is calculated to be 1.06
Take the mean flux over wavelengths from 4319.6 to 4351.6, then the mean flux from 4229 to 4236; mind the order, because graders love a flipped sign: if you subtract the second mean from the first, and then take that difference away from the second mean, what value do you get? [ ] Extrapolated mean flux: 2.9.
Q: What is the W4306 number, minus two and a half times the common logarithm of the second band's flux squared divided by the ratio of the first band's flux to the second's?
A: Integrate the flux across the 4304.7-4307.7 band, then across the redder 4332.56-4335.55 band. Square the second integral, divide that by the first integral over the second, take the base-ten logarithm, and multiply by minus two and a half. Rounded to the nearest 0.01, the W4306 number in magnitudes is -6.06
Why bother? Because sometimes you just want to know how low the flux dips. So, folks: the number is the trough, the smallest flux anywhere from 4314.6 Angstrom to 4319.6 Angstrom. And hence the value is 2.92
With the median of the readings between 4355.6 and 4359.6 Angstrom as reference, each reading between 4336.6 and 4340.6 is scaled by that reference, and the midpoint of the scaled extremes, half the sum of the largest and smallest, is 0.83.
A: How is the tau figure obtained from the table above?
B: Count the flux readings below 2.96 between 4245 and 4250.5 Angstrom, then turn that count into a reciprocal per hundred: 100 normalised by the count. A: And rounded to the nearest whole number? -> 100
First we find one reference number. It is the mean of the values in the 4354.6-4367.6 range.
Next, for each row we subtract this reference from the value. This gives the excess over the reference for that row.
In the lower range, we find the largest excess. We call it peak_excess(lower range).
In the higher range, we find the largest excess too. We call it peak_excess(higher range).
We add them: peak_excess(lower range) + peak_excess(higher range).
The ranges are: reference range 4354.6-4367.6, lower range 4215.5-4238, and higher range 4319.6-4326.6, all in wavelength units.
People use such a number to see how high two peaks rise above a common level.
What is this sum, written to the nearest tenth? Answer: 0.4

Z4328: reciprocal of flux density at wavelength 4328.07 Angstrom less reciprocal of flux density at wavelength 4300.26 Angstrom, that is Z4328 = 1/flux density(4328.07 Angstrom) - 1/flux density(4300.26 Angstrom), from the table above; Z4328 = -0.24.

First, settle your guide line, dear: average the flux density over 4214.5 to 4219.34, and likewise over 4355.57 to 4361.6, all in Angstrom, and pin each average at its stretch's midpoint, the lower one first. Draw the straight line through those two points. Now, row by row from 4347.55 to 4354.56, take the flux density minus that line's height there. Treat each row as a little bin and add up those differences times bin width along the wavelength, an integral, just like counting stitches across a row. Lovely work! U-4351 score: -1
